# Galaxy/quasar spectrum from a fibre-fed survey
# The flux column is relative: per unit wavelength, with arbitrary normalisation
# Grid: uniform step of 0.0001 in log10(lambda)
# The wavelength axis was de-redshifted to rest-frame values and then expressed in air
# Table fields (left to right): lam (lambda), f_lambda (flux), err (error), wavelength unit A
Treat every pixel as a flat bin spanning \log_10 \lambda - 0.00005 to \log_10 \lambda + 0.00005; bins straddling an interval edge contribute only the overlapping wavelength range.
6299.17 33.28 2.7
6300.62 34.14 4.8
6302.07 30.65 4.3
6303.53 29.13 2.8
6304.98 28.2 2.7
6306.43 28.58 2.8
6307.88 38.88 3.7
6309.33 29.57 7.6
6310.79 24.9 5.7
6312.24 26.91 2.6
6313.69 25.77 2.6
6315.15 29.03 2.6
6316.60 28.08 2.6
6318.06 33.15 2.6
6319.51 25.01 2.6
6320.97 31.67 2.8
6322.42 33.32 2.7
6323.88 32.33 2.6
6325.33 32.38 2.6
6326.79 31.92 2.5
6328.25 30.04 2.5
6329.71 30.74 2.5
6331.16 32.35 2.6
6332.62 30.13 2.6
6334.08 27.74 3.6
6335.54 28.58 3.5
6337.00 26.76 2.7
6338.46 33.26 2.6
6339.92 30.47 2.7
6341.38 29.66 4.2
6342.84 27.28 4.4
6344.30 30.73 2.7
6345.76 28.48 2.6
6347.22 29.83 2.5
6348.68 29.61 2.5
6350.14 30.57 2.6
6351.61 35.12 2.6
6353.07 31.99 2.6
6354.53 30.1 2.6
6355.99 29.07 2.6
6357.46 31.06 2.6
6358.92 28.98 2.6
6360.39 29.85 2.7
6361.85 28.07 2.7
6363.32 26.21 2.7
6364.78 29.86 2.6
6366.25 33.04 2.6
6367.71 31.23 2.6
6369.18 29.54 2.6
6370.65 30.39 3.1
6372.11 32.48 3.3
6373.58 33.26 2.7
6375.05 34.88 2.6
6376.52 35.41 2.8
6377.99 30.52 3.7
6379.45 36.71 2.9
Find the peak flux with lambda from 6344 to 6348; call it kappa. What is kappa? 30.73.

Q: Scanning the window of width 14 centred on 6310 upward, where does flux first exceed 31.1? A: 6307.88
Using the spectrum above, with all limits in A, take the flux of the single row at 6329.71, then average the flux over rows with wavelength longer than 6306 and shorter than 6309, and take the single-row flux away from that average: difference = 3.0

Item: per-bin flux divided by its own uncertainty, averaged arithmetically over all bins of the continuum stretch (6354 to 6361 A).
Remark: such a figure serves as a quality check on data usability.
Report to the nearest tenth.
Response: 11.4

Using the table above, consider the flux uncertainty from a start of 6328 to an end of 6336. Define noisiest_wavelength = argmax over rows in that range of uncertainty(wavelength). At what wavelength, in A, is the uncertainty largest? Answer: 6334.08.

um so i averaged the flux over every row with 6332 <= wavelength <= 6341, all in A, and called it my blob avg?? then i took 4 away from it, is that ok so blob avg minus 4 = 25.5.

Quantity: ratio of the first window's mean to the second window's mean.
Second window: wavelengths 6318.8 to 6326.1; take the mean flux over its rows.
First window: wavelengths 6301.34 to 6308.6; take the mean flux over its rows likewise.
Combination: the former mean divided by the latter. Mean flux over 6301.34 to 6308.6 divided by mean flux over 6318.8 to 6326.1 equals 1.00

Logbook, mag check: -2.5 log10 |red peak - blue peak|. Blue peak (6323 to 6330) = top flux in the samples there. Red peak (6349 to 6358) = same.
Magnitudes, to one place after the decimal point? -1.1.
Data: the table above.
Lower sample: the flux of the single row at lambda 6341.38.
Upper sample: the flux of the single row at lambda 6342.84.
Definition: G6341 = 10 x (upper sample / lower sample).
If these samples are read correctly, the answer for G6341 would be 9.2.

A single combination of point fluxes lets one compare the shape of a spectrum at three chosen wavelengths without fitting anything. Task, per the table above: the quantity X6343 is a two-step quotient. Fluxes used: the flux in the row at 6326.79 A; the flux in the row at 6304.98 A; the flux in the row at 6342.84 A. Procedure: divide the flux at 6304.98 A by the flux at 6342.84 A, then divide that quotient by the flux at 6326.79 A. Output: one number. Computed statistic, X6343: 0.0324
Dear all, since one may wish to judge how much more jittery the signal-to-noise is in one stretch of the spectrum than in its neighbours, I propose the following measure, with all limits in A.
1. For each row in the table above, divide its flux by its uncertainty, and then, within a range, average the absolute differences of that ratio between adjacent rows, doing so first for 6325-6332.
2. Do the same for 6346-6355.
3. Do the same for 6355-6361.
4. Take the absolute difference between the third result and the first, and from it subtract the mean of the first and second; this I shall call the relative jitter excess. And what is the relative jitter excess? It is -0.39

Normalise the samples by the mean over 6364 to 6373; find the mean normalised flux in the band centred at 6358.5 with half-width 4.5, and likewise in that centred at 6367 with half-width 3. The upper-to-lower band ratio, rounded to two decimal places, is 1.05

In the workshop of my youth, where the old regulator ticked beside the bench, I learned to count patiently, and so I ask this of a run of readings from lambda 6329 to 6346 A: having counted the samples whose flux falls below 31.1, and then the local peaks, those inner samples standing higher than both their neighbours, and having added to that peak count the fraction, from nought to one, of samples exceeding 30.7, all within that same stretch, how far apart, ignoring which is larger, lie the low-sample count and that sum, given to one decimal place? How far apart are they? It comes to 5.7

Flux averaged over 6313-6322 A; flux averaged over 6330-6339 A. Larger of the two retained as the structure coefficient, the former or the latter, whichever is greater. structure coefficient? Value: 29.8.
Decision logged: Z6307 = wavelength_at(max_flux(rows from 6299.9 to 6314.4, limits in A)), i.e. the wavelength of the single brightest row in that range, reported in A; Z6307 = 6307.88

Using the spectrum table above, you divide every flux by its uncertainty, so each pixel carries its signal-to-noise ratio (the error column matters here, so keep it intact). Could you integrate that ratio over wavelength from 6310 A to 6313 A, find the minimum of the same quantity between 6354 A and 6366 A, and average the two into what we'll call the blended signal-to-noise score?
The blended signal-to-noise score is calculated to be 16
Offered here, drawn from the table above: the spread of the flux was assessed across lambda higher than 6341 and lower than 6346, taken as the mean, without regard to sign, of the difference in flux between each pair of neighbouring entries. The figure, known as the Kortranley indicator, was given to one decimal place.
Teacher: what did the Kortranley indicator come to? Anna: 2.7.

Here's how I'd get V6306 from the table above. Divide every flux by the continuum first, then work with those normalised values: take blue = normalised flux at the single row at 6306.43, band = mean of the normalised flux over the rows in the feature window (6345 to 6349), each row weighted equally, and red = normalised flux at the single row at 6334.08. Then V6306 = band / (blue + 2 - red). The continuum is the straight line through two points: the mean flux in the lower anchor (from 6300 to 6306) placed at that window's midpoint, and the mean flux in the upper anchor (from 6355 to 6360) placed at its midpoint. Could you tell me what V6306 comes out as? 0.487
